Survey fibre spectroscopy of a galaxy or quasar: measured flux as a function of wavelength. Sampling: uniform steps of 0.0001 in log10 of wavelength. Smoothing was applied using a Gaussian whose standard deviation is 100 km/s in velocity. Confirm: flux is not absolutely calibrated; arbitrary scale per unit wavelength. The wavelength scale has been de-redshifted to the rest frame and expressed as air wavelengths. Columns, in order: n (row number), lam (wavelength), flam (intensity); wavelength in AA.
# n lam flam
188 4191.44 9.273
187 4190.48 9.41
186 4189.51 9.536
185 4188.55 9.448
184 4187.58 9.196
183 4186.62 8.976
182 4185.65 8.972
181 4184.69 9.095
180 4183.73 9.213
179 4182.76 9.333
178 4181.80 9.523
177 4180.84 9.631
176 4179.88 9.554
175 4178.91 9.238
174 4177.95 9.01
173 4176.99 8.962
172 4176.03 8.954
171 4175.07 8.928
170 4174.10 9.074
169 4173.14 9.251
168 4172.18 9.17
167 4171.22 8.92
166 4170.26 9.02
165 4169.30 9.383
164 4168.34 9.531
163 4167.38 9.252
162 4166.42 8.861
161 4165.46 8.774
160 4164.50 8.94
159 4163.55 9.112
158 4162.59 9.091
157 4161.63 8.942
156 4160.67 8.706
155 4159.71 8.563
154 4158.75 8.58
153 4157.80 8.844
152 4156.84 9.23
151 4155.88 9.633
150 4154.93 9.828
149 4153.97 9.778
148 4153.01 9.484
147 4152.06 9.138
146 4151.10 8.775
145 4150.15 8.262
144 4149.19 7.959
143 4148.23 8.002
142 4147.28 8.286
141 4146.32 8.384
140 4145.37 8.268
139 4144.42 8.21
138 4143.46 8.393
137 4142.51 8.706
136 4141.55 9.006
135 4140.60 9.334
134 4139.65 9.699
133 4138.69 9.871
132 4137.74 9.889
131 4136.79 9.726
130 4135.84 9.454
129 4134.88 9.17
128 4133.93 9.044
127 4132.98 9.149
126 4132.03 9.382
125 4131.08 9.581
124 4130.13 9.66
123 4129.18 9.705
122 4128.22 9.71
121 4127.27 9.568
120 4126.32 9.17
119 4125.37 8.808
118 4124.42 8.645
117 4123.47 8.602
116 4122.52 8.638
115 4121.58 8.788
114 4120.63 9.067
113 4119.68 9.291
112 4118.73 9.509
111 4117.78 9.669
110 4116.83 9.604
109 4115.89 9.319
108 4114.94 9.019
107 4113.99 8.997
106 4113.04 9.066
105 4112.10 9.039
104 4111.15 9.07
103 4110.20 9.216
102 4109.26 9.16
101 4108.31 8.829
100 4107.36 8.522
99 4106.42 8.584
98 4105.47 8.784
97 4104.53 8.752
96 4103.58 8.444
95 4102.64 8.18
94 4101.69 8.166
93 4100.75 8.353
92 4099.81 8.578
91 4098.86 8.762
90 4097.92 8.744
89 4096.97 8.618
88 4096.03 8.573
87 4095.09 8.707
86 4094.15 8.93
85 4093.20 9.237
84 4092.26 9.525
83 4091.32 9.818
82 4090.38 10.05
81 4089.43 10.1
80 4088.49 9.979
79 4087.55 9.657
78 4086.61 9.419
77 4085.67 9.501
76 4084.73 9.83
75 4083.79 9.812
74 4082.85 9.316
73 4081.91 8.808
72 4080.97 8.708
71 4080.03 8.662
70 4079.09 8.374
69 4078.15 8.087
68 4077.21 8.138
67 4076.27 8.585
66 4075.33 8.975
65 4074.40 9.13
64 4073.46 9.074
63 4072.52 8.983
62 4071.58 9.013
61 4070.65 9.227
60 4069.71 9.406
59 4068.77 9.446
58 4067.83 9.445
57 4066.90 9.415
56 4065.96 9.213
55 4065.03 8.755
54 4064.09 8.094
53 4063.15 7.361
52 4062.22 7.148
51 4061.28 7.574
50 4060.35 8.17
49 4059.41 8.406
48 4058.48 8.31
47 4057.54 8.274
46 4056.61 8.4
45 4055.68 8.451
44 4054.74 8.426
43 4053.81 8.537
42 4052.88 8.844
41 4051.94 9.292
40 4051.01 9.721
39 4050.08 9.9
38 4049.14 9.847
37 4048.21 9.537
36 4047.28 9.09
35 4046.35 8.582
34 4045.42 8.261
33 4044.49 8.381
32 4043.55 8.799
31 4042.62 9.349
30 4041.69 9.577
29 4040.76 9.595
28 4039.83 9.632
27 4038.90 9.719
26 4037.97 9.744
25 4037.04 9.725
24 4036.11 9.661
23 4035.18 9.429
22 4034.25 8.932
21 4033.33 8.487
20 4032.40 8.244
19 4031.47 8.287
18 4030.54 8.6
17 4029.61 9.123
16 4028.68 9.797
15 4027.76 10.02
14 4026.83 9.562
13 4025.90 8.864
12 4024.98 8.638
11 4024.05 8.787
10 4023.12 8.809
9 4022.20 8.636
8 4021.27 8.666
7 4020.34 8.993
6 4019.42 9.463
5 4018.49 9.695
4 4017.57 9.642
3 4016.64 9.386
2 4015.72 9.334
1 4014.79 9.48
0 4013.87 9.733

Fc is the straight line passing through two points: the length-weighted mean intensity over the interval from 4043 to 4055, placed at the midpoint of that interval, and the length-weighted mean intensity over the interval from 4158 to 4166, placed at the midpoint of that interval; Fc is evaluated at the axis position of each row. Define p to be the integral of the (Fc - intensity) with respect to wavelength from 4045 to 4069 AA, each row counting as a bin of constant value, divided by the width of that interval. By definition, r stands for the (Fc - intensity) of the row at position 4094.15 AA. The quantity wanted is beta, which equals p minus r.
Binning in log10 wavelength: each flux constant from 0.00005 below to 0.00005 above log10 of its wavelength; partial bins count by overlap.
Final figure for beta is 0.29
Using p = 0.3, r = 0.0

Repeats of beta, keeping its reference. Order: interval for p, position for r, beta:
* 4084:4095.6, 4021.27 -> -1.01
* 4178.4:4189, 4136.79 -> 0.36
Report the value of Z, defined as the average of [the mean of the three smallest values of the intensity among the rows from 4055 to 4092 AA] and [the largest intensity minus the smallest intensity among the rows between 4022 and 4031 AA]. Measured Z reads 4.39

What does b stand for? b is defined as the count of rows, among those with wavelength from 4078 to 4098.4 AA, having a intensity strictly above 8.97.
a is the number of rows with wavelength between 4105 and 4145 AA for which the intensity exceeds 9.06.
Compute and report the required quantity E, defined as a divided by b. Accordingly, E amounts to 2.08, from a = 25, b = 12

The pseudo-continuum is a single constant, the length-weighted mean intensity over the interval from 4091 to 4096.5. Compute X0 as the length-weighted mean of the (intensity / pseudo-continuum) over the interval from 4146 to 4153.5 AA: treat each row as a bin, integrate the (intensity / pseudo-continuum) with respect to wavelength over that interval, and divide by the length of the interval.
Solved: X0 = 0.94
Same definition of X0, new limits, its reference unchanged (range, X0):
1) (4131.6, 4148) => 0.99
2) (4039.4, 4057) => 0.99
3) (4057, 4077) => 0.95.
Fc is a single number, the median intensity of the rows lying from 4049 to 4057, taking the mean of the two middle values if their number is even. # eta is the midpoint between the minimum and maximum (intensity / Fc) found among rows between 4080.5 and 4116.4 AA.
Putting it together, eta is 1.03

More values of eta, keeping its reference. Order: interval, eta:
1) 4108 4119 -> 1.05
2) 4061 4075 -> 0.94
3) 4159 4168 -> 1.01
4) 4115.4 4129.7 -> 1.04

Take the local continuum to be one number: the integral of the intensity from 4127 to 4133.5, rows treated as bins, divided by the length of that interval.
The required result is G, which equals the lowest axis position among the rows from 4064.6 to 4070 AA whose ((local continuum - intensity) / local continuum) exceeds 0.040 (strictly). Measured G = 4065.03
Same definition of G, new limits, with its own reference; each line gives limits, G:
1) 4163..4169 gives 4163.55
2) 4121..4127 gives 4121.58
